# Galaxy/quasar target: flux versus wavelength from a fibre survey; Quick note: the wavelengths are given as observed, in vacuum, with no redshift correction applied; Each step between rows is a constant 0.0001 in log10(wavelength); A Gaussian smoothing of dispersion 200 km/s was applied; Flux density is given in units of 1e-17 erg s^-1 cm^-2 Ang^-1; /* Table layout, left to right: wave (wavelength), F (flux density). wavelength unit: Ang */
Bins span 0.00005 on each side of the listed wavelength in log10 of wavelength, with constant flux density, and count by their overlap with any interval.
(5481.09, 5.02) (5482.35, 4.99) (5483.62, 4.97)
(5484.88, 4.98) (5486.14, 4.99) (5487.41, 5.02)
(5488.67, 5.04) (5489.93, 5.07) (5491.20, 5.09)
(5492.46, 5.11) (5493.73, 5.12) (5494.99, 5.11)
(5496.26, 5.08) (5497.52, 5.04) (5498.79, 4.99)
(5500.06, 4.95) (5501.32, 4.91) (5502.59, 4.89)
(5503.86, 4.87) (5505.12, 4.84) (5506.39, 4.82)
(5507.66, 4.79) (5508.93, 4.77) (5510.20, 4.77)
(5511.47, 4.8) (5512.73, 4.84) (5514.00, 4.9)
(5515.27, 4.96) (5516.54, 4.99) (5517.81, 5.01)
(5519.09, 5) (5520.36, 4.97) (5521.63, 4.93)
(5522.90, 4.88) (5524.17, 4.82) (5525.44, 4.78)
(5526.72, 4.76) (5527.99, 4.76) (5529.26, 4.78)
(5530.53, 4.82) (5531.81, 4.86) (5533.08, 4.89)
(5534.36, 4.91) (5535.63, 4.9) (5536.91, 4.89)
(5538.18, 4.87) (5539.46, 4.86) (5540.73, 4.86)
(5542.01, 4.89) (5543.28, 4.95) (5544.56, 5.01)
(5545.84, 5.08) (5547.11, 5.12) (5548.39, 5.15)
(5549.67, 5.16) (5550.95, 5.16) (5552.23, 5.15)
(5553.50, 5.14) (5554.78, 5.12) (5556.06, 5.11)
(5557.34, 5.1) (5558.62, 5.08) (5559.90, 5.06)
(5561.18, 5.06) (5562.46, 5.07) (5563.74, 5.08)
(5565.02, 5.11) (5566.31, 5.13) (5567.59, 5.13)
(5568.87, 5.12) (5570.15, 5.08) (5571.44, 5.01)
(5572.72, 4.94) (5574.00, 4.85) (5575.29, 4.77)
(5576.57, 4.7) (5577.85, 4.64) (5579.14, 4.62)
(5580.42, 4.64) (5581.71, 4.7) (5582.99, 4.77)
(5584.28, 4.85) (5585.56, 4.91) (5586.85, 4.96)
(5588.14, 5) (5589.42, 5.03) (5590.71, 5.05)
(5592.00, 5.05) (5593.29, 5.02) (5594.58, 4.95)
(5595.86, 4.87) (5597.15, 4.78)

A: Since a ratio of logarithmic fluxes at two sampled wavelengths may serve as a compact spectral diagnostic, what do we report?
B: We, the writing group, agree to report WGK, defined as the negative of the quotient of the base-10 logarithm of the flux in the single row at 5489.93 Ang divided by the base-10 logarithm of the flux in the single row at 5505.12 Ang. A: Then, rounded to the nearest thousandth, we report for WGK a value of -1.029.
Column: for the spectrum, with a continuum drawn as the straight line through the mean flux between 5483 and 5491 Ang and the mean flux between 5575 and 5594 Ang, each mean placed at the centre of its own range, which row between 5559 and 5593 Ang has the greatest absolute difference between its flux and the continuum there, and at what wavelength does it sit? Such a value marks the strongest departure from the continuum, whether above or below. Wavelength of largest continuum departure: 5567.59 Ang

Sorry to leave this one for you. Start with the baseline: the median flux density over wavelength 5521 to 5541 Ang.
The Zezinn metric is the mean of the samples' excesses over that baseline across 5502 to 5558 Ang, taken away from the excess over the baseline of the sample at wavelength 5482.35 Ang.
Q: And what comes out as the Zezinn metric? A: 0.1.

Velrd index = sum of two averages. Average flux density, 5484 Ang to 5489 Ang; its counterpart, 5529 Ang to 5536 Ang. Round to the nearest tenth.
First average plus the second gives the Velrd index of 9.9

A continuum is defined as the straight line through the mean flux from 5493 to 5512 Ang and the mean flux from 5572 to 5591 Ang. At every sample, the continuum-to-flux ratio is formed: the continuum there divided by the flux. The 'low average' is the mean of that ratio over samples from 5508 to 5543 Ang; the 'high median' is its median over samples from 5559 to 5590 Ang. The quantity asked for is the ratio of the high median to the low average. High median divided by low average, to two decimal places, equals 0.96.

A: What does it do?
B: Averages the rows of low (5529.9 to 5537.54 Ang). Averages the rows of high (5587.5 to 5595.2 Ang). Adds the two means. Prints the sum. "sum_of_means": 9.9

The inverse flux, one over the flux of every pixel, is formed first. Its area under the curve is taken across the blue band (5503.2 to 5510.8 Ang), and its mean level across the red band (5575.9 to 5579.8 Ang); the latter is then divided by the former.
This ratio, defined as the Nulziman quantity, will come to 0.14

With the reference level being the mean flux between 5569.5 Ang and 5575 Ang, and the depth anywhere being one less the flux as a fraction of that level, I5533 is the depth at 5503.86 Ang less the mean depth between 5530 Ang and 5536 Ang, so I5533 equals 0.001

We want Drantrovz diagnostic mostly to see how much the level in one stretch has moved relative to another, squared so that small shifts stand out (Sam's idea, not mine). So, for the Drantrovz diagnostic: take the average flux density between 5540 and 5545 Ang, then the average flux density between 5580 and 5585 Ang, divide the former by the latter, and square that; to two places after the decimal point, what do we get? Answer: 1.08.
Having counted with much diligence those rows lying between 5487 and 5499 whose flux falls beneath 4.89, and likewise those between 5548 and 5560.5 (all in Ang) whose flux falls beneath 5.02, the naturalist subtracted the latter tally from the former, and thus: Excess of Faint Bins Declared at 0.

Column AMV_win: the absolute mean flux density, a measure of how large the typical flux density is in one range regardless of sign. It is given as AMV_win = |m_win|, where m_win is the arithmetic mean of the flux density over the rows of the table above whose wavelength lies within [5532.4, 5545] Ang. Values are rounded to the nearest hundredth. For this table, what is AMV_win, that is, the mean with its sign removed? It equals 4.90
